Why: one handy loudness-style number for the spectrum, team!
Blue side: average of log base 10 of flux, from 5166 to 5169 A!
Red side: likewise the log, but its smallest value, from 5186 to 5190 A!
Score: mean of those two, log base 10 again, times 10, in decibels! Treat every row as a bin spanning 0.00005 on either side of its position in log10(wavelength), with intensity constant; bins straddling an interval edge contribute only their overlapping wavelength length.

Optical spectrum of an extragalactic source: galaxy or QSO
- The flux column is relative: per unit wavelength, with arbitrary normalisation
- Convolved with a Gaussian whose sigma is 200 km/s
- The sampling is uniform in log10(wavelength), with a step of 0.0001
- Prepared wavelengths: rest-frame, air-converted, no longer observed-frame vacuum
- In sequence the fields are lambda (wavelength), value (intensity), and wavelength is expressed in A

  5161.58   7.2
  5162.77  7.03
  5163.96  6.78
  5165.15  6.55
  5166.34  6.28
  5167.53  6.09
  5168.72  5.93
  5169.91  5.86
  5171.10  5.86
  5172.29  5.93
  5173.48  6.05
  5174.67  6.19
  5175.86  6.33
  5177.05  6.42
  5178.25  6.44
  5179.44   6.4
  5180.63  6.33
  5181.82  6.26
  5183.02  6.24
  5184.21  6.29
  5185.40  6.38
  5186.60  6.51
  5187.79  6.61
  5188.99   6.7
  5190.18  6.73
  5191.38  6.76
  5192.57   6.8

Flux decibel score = -0.97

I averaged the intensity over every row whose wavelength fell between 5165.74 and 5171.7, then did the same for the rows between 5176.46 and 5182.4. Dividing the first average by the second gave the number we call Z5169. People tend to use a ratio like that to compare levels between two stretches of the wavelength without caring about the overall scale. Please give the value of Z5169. 0.94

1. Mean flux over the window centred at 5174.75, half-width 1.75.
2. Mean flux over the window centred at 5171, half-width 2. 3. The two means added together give 12.1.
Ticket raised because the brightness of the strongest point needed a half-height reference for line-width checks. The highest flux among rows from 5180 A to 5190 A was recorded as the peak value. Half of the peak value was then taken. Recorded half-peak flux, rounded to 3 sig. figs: 3.35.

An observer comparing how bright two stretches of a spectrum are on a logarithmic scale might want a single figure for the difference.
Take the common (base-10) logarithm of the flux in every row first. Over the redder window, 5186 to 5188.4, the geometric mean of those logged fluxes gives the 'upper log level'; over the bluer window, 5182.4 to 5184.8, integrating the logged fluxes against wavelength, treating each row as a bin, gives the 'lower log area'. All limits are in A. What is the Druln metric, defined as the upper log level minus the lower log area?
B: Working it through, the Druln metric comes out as -1.09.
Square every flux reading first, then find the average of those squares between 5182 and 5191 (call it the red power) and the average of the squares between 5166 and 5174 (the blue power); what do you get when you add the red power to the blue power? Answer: 78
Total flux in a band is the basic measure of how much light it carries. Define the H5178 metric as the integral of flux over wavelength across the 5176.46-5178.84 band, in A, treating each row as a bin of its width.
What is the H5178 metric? 15.3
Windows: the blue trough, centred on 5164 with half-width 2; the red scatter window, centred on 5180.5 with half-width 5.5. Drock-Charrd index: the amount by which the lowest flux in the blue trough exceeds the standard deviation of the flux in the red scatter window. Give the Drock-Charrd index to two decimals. 6.48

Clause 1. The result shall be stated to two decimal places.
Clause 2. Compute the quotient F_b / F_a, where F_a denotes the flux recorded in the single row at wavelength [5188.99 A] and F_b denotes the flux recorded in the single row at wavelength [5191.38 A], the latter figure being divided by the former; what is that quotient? 1.01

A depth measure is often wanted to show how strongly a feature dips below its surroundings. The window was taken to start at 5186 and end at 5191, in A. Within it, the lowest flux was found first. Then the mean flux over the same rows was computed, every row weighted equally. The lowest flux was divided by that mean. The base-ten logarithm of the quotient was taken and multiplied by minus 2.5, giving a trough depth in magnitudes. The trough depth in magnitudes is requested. 0.021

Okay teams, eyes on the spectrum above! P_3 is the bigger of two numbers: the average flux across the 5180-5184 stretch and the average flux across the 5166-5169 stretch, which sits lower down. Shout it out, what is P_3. 6.28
